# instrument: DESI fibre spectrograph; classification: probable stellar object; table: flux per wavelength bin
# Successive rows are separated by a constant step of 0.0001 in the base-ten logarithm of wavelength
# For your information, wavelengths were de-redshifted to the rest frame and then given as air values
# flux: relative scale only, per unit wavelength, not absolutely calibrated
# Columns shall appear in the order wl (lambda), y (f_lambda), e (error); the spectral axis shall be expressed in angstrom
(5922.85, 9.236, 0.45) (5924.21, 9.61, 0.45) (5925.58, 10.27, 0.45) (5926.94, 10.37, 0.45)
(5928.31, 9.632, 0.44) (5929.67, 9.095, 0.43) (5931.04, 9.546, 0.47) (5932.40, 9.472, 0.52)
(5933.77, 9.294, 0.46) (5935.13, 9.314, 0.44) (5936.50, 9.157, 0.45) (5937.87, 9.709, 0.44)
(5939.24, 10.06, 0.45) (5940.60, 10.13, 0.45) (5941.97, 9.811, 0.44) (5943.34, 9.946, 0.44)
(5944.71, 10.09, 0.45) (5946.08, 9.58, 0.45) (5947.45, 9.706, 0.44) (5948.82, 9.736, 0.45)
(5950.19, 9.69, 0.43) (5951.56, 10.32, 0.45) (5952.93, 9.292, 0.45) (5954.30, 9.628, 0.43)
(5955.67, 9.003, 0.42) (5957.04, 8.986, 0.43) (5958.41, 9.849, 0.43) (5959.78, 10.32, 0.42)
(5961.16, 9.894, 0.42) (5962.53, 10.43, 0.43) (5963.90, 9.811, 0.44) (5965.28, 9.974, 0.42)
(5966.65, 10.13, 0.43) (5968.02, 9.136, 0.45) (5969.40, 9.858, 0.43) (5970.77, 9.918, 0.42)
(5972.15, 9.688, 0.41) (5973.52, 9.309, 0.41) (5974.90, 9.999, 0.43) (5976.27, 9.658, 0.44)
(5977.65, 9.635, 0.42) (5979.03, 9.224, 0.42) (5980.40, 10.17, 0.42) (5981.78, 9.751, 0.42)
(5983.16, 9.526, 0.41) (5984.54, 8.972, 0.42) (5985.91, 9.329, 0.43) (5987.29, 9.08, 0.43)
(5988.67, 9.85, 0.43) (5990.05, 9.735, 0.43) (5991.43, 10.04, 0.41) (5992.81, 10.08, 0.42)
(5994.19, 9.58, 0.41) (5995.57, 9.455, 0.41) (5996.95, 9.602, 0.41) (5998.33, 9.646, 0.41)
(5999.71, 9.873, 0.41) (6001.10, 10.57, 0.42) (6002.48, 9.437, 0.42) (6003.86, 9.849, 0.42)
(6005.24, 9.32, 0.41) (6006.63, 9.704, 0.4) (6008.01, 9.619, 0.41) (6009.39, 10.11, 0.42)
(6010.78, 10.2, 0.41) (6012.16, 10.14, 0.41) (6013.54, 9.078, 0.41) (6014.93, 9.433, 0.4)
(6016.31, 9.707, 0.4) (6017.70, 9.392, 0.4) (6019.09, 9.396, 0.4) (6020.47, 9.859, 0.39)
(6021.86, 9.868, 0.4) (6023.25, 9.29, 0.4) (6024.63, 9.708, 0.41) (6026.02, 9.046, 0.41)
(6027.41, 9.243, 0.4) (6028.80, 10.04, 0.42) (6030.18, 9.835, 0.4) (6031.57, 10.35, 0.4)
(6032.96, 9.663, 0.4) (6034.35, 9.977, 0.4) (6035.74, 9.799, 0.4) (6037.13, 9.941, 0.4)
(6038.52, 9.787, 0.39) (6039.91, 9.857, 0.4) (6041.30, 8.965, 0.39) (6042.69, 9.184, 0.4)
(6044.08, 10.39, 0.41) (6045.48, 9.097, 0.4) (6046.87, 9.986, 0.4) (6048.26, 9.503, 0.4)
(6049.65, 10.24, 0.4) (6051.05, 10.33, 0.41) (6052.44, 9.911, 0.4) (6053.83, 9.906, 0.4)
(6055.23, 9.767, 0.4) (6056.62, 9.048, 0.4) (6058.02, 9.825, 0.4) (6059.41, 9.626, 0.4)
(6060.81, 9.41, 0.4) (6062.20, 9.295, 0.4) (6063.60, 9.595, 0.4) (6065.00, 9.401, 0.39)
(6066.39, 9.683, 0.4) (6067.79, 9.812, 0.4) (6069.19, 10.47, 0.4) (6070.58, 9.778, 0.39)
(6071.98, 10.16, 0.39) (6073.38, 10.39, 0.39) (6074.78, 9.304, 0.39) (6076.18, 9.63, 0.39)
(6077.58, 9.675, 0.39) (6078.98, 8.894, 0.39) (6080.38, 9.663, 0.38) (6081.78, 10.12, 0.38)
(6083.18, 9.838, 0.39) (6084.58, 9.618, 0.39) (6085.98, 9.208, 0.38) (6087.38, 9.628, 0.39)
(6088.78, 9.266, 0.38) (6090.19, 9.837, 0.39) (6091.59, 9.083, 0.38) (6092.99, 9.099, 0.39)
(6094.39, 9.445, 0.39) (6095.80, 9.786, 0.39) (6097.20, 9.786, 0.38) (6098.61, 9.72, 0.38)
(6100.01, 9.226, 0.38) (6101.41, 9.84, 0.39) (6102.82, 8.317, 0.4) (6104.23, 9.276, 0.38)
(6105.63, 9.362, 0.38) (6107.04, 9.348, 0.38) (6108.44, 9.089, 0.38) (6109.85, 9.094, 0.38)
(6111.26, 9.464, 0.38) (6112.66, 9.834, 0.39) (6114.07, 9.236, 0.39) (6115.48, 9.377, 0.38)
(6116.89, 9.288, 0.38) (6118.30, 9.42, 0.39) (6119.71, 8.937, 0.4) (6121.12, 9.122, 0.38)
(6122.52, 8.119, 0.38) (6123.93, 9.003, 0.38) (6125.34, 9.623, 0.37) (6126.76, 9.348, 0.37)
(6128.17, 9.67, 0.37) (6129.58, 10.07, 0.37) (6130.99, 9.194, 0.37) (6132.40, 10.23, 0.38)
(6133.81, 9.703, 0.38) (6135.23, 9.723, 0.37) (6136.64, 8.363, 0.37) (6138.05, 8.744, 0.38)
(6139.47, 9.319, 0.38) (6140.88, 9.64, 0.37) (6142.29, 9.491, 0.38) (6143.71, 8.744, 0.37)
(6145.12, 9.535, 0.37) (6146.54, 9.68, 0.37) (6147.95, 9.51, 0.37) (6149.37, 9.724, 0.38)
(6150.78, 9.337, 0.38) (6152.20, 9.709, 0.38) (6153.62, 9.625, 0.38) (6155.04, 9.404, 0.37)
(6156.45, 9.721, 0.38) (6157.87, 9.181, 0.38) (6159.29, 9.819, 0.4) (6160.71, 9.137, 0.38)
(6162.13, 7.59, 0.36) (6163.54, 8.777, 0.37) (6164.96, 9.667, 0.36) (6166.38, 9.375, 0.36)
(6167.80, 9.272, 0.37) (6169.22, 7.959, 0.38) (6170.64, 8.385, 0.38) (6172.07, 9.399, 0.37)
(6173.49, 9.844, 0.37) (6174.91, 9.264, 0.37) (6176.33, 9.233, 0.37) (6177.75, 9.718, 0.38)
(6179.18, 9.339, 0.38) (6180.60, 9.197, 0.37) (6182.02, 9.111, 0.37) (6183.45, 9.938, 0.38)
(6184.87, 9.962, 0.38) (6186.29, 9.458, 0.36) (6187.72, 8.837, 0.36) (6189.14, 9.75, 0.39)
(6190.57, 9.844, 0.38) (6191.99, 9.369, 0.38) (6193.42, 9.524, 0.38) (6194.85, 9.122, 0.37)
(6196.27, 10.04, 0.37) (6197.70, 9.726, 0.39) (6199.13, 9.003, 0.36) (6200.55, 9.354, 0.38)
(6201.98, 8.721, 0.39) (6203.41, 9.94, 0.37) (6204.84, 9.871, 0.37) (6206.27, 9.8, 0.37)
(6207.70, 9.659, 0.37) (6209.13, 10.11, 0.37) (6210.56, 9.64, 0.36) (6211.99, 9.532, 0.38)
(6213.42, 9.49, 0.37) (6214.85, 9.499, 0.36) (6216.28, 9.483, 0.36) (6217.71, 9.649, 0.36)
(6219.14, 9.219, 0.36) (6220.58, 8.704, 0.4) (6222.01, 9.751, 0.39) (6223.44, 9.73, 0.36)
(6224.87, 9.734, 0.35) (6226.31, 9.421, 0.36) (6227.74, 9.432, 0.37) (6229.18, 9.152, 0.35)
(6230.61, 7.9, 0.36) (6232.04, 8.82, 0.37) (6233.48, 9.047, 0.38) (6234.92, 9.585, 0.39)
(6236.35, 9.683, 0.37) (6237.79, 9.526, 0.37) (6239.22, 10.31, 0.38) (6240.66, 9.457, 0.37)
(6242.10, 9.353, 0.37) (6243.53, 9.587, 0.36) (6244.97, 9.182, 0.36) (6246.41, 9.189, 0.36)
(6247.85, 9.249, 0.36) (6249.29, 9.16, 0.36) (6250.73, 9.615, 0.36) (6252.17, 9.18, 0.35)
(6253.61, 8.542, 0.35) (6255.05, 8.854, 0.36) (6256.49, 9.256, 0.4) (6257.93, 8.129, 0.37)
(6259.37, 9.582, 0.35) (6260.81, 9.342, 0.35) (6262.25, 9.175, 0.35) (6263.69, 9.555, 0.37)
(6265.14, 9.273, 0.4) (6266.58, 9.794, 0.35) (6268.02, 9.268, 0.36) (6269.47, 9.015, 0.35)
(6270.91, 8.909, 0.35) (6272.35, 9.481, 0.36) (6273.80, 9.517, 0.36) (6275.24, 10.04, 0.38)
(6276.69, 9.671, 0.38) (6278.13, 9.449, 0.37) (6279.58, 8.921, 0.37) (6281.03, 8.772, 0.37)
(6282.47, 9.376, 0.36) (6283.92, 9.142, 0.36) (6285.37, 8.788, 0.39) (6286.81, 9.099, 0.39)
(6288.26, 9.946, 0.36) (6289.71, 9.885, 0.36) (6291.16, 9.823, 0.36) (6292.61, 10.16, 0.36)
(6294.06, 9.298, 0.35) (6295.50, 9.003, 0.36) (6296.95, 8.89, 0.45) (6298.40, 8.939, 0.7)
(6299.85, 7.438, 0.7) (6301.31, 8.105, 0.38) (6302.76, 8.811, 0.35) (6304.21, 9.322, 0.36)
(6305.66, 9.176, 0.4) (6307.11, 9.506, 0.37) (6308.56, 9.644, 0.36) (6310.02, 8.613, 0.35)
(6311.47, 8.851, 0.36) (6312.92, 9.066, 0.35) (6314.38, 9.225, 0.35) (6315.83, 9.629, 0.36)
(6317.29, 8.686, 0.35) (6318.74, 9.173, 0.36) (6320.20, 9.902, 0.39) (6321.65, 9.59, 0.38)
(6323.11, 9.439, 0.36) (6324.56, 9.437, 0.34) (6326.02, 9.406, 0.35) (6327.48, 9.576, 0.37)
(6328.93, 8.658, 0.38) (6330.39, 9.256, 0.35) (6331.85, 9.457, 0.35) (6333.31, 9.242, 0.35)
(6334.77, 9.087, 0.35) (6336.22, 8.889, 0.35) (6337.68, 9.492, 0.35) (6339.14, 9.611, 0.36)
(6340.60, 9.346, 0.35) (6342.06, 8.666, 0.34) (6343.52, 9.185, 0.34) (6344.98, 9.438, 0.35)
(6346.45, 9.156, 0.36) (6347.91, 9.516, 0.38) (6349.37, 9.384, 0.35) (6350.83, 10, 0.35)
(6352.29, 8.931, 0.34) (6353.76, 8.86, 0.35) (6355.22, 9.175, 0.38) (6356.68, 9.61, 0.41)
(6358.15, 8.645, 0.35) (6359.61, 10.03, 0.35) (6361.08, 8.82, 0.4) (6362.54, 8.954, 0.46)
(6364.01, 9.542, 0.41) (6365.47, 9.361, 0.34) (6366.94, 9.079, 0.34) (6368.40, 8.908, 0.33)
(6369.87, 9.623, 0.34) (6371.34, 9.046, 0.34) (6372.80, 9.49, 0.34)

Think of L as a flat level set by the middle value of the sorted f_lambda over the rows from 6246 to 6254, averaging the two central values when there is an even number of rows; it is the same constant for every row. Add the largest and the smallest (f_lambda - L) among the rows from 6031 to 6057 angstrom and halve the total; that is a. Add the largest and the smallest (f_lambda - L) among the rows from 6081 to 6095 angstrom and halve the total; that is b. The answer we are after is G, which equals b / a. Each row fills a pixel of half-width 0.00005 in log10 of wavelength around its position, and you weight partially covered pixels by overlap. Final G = 0.8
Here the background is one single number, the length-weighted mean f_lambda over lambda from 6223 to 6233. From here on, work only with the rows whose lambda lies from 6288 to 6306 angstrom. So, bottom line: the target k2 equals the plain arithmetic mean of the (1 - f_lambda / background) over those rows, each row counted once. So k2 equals 0.001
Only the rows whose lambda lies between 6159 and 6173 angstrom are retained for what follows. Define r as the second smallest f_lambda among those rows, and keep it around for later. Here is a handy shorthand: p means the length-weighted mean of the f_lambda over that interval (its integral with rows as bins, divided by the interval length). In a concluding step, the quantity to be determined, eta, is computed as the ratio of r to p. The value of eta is 0.892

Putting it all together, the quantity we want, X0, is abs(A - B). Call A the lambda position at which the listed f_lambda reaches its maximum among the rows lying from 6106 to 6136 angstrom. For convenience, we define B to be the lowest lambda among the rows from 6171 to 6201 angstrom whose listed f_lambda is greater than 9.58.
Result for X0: 41.1 angstrom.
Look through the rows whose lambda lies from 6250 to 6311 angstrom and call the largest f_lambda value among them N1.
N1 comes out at 10.16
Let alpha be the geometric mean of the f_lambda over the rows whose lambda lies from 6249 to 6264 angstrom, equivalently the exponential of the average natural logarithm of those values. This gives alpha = 9.12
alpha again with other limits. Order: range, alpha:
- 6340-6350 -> 9.24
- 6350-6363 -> 9.21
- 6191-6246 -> 9.44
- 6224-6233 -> 9.06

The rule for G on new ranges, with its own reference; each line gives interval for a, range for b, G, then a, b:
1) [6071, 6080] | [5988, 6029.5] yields 1.4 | 0.46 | 0.62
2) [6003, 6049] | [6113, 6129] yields -0.6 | 0.49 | -0.29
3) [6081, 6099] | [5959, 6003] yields 1.4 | 0.42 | 0.59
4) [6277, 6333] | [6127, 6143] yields -0.3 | -0.39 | 0.11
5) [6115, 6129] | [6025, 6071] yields -1.8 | -0.29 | 0.53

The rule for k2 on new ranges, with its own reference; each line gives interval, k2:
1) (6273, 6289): -0.021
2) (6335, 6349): -0.011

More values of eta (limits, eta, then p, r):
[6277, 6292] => 0.941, 9.3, 8.788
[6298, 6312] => 0.917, 8.8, 8.105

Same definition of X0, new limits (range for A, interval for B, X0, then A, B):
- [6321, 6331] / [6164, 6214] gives 156.7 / 6321.65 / 6164.96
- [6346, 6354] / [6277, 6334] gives 62.6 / 6350.83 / 6288.26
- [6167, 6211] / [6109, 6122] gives 96.5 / 6209.13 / 6112.66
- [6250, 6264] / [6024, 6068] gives 226.1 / 6250.73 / 6024.63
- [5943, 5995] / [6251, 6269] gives 296.8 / 5962.53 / 6259.37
